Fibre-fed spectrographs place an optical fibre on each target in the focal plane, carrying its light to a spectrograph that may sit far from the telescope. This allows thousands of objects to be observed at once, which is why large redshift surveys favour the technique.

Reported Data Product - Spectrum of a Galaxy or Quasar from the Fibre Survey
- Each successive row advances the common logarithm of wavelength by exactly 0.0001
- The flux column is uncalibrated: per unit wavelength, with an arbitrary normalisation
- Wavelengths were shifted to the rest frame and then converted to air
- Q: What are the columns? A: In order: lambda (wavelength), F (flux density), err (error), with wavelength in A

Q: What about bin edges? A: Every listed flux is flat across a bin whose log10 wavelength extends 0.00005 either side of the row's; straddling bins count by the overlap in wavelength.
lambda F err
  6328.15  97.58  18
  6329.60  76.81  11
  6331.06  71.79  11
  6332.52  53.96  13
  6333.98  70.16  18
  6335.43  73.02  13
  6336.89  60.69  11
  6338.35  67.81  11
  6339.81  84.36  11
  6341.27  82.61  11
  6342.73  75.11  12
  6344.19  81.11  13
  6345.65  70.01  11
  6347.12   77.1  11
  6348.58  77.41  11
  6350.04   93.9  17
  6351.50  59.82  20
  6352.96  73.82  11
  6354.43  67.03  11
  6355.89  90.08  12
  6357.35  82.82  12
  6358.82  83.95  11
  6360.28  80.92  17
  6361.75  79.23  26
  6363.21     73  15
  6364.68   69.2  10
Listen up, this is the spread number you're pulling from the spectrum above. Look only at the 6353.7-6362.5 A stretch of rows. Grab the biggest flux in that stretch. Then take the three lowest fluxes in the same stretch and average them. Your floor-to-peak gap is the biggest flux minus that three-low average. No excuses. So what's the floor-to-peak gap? 14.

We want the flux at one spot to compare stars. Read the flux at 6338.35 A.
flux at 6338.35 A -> 67.81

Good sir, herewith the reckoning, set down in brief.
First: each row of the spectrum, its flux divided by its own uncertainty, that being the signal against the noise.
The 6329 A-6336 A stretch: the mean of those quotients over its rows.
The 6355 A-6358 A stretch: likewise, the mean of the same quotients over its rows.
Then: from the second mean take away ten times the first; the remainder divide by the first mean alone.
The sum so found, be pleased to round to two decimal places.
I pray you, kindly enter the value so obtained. -8.67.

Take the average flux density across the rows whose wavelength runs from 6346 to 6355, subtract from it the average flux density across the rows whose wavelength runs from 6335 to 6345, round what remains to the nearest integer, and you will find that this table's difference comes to 0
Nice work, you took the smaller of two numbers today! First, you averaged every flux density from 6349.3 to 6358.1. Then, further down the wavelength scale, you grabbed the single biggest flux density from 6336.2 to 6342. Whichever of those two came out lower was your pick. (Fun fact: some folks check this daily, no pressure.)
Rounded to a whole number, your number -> 78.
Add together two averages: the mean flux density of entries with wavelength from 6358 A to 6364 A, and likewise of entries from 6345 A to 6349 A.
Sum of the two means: 154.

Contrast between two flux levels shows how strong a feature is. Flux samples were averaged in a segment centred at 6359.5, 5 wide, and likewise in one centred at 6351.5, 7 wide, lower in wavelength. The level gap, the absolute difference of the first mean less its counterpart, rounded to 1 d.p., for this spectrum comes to 7.3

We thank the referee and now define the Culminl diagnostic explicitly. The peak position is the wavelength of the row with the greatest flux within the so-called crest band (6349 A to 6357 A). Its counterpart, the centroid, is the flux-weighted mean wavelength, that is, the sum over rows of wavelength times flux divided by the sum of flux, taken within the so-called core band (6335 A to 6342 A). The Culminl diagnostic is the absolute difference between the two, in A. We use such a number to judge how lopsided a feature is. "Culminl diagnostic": 11.5 A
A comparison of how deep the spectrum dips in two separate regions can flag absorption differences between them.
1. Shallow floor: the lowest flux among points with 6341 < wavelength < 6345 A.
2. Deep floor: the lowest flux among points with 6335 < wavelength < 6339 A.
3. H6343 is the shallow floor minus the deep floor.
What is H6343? 14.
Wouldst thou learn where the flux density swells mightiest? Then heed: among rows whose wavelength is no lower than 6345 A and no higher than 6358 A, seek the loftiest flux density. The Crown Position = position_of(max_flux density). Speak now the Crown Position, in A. 6350.04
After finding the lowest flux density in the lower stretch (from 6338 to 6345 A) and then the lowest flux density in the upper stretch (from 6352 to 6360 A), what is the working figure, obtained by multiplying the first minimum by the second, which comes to 4545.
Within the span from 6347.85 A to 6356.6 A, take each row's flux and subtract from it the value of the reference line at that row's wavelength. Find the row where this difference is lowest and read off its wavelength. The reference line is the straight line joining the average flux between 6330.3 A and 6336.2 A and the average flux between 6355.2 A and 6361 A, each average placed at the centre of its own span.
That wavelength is 6351.50 A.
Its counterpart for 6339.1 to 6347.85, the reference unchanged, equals 6345.65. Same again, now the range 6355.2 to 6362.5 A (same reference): 6361.75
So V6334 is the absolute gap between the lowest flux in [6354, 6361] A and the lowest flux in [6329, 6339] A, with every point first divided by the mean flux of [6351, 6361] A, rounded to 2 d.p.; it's 0.17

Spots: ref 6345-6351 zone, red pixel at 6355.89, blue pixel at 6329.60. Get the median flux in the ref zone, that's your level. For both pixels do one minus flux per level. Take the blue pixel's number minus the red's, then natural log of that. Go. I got -1.8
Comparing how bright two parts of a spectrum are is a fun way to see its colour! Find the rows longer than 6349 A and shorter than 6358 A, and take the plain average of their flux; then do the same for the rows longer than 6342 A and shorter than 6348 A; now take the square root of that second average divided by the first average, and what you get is 0.99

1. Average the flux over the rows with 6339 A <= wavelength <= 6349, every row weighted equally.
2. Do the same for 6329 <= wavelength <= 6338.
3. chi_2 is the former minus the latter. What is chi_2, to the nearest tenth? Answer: 10.5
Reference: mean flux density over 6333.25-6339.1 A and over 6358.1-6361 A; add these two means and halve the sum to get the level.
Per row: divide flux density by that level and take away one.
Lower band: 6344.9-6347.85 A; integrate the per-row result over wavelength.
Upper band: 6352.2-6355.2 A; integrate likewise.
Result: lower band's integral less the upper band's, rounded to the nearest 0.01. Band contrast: 0.12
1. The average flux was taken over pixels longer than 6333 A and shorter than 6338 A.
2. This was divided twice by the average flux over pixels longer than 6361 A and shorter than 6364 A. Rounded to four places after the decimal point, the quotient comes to 0.0117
